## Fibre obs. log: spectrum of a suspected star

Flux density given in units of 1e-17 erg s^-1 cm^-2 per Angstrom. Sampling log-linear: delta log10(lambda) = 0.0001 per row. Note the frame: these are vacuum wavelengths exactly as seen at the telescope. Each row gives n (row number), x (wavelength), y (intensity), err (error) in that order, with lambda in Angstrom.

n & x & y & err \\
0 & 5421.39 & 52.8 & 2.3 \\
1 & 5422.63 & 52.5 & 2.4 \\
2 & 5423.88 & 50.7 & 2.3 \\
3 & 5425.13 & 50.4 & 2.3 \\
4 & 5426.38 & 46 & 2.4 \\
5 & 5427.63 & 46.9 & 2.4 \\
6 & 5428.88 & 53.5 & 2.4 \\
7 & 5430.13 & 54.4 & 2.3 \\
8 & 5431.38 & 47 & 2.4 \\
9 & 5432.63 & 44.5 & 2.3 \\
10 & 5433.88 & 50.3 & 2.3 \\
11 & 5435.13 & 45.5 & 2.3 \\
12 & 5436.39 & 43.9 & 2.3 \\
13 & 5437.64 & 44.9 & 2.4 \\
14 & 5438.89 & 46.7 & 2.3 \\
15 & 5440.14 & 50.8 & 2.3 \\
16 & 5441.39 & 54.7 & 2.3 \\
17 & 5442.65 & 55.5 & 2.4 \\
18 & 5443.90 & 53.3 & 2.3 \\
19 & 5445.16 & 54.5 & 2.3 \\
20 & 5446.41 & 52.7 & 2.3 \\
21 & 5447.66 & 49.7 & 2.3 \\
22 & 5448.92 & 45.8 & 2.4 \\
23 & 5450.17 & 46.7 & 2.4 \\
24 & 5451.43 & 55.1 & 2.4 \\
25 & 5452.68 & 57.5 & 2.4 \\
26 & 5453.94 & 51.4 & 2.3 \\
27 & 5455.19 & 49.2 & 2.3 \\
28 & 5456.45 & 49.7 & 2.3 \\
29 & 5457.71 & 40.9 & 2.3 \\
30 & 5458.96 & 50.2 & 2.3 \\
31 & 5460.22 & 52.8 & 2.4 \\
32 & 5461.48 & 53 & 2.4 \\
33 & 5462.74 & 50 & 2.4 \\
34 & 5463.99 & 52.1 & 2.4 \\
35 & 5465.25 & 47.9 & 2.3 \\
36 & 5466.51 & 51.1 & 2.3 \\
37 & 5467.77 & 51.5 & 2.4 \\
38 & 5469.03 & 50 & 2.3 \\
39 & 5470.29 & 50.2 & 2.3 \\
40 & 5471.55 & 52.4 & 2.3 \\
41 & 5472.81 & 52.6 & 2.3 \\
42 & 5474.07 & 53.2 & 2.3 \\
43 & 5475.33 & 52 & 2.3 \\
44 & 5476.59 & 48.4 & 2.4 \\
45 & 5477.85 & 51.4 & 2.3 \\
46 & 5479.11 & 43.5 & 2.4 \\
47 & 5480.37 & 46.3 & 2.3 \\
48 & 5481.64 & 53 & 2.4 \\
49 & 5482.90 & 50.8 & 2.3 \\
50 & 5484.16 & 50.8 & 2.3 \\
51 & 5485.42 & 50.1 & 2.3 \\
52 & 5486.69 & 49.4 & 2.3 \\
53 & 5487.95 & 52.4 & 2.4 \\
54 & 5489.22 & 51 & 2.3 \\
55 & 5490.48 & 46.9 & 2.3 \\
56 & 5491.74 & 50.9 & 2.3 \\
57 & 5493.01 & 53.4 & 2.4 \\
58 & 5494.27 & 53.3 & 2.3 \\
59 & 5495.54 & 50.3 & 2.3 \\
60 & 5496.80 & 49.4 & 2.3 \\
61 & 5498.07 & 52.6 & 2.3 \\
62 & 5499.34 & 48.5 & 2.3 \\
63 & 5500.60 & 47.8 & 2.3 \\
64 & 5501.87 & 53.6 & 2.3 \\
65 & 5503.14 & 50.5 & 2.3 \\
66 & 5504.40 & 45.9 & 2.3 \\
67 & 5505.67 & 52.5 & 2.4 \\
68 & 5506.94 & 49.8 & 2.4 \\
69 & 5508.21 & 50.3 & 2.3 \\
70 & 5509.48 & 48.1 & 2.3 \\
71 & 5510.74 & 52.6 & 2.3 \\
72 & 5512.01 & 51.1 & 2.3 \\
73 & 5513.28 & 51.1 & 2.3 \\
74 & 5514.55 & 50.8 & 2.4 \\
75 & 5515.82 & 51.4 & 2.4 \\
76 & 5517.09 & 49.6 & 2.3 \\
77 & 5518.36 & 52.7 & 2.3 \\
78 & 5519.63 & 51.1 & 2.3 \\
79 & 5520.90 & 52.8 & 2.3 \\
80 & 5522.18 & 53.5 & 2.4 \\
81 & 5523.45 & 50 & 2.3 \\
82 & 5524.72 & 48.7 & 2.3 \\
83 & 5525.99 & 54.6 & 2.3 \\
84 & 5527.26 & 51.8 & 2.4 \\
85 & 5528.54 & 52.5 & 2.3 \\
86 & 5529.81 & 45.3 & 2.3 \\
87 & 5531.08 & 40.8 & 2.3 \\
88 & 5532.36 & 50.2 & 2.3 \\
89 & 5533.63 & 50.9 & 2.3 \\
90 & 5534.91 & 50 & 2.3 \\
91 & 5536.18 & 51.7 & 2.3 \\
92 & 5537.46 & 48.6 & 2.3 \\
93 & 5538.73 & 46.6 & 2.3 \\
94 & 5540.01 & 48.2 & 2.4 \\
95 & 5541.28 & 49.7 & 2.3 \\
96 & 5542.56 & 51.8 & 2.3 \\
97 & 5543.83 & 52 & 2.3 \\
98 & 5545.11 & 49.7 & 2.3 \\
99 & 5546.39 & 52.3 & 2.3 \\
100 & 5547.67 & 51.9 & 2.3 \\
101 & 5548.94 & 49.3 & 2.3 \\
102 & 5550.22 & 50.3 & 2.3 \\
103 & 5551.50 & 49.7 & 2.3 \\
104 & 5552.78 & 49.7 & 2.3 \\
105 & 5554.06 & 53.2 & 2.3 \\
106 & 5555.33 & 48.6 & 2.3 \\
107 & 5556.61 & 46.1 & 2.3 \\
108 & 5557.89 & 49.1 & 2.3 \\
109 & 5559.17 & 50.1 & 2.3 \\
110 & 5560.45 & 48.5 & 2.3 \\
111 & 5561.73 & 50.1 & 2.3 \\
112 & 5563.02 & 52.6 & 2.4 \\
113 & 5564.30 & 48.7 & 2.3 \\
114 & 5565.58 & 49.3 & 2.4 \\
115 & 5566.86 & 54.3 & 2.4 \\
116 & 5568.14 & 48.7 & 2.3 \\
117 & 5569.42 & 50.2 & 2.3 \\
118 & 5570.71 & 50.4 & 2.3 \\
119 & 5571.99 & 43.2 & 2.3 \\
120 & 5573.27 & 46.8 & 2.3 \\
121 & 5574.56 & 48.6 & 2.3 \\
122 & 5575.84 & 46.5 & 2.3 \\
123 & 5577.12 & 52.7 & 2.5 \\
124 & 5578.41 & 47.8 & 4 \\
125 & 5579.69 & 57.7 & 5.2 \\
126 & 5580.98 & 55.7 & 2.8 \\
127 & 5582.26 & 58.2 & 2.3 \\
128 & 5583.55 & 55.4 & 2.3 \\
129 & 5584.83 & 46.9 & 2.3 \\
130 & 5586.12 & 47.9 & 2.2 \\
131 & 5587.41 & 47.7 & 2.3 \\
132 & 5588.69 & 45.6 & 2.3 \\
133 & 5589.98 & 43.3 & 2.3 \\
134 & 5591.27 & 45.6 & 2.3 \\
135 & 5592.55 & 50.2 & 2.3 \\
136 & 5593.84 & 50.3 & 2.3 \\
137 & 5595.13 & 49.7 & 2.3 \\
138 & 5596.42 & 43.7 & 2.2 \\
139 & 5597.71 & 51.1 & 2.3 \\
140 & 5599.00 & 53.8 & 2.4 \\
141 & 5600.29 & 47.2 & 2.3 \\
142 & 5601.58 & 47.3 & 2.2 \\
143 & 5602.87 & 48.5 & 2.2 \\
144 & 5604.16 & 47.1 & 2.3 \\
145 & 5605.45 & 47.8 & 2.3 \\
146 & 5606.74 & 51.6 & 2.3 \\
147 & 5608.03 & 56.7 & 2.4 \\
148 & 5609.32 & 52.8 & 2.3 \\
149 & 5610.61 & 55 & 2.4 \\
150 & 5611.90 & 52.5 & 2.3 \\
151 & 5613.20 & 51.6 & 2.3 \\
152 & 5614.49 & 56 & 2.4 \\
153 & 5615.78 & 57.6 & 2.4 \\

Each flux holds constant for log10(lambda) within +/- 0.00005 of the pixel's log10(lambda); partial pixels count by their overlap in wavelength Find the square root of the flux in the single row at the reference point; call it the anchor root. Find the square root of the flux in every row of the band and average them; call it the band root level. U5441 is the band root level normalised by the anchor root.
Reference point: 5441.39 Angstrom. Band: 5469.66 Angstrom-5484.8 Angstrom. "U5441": 0.96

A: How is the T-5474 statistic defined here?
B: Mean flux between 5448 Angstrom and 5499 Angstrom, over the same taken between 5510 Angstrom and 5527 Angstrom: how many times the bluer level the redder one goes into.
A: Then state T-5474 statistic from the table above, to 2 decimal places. 0.98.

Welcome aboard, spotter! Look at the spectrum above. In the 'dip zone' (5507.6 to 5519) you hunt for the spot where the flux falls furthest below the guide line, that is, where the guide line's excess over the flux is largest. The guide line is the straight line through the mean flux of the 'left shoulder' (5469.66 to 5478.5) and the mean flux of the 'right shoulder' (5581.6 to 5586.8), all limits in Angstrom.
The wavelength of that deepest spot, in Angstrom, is 5509.48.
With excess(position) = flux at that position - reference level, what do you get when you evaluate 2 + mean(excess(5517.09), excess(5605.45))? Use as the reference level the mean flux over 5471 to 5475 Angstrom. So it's -2.0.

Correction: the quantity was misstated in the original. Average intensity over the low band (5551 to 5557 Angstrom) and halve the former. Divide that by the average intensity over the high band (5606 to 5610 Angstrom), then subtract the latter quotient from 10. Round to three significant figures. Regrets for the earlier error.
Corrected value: 9.54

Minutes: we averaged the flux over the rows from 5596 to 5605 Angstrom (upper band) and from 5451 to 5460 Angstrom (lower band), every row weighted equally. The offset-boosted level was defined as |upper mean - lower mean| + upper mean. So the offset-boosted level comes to 50.6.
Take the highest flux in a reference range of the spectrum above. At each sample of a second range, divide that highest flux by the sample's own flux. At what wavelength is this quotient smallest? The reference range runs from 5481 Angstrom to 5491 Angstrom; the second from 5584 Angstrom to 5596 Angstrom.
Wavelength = 5593.84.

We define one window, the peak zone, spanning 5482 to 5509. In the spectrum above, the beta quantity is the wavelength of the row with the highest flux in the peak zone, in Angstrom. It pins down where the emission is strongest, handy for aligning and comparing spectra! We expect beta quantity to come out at 5501.87 Angstrom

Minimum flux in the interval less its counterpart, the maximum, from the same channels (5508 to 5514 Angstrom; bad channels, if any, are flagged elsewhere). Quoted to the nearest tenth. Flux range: -4.5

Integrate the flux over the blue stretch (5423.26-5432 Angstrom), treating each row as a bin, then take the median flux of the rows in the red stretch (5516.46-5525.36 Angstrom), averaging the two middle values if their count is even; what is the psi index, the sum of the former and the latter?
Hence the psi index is 487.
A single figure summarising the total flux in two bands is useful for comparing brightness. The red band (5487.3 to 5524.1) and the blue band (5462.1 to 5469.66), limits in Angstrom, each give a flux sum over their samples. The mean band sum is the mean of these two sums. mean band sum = 888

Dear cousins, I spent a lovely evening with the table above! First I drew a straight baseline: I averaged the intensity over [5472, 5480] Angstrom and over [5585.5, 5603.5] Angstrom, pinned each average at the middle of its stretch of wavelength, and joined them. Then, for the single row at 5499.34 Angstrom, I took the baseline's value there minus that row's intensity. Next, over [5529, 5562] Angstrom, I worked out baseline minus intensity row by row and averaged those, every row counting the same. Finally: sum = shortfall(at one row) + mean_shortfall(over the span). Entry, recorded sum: 0.7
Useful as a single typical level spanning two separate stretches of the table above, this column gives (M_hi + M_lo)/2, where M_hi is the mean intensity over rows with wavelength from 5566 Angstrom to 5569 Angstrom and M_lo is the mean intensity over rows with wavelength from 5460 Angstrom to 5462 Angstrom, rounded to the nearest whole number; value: 52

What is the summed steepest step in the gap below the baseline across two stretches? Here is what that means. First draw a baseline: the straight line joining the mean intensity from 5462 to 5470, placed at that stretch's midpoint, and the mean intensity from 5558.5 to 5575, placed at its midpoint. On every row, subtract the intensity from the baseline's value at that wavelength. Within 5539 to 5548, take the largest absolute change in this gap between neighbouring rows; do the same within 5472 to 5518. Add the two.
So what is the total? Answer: 11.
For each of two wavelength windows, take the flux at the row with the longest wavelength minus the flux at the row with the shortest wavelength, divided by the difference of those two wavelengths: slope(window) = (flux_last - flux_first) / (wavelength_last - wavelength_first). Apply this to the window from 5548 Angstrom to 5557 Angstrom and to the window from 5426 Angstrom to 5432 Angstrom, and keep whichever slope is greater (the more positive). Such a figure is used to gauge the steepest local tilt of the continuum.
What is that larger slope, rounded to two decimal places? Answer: 0.20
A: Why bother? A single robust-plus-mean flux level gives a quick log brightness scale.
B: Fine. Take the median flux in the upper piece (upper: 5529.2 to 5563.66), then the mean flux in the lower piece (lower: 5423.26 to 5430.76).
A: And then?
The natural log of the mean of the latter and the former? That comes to 3.912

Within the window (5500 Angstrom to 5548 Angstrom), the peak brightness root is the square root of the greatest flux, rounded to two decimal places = 7.39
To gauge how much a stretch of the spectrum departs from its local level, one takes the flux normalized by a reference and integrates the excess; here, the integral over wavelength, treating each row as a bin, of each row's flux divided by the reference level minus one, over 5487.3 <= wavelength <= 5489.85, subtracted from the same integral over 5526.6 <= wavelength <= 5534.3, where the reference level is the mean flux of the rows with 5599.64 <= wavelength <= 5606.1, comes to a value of -0.1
